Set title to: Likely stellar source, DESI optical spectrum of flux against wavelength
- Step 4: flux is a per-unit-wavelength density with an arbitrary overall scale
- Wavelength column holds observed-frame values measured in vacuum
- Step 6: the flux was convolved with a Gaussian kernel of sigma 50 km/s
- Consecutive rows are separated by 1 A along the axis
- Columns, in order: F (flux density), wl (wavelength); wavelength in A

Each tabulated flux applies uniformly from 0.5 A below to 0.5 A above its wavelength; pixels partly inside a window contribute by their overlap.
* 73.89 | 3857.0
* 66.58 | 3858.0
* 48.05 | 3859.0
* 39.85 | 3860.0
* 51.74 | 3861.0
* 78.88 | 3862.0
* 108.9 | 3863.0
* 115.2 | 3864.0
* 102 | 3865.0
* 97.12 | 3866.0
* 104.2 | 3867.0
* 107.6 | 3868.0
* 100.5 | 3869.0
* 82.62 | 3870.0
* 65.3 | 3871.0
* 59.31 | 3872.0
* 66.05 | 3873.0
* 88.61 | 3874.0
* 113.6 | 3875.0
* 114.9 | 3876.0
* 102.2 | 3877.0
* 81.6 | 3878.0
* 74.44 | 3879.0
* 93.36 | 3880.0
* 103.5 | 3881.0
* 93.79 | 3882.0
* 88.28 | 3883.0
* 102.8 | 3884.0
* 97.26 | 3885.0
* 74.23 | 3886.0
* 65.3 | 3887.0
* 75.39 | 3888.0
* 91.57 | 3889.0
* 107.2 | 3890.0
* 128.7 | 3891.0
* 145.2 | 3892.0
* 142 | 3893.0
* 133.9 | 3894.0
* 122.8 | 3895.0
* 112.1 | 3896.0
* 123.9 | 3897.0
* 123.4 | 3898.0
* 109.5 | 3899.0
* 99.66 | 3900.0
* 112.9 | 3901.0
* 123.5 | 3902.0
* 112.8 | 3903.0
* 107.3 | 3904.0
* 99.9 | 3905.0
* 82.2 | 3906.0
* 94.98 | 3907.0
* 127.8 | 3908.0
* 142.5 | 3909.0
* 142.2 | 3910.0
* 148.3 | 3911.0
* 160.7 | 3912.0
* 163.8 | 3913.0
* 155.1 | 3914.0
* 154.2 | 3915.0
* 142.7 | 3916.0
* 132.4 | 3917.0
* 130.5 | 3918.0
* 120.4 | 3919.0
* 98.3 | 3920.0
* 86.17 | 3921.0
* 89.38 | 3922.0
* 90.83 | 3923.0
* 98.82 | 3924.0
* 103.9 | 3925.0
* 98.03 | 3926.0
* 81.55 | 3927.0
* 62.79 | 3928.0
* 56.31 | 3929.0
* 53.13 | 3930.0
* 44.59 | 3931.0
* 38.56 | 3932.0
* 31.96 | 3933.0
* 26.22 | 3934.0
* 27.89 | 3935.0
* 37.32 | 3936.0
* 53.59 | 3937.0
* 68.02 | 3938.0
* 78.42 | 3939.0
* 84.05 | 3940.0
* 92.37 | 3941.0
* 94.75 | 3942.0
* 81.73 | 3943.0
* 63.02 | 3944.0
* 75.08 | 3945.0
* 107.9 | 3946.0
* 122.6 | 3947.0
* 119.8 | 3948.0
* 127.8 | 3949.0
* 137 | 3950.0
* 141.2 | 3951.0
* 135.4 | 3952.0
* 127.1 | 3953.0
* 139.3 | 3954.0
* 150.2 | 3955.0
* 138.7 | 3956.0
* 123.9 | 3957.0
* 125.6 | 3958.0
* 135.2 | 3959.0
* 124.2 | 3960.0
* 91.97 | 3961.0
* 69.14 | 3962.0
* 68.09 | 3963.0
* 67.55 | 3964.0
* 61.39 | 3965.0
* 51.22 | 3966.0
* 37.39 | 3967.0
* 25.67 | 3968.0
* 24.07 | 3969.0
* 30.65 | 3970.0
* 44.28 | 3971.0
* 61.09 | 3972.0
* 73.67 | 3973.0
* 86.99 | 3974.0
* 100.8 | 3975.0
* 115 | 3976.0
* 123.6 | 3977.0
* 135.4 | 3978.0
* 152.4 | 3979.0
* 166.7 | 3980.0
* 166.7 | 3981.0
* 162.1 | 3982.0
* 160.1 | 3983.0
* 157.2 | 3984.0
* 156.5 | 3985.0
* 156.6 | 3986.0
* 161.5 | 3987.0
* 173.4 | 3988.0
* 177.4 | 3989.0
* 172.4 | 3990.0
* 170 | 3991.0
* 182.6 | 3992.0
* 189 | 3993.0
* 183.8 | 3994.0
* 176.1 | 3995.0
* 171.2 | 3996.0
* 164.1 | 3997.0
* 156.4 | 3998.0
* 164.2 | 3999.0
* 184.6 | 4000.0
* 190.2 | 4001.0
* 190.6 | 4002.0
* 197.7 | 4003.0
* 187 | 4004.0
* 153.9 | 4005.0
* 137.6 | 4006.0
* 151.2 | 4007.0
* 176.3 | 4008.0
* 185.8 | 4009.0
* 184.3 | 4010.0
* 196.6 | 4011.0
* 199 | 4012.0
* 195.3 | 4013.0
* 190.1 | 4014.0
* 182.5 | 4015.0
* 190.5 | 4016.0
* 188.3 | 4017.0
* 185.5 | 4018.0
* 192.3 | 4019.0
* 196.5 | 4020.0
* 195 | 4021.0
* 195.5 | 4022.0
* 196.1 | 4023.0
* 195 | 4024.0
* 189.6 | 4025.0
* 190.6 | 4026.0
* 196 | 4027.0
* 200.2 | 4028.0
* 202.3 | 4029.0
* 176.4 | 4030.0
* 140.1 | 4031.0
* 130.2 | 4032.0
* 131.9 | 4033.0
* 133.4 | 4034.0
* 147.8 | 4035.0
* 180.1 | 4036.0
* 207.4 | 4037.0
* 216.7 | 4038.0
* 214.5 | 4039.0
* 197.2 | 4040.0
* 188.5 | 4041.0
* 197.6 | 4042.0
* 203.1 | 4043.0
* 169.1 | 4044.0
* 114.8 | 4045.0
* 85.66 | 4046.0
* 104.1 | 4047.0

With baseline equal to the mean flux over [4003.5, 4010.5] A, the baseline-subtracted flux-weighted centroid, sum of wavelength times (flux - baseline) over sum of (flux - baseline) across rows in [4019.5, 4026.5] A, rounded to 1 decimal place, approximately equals 4022.8 A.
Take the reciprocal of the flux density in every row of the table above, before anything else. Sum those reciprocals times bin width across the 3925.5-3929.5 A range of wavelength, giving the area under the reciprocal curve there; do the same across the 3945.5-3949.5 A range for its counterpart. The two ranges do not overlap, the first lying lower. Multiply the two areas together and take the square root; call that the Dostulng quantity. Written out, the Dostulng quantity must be 0.043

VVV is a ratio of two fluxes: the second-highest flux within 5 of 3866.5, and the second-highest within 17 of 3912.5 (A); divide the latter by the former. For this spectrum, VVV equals 1.5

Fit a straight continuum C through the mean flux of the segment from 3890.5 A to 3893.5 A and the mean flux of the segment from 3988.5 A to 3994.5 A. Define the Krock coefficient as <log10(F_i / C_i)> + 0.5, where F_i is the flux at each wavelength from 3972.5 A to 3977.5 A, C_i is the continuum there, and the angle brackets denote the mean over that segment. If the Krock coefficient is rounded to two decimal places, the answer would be 0.26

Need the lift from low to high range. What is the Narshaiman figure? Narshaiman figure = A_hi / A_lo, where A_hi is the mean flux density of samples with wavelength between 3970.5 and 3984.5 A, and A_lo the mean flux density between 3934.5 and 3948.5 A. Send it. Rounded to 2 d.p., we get 1.54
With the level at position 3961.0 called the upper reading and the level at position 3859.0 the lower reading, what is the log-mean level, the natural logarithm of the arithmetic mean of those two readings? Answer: 4.2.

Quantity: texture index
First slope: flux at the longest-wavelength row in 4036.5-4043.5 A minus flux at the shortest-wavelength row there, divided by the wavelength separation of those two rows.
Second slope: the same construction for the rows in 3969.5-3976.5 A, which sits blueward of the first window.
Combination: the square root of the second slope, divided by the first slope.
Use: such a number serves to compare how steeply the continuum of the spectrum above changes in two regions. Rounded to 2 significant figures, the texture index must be -5.2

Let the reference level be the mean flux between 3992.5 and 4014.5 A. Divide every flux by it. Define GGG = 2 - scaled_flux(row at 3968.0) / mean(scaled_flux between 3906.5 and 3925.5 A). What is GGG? 1.8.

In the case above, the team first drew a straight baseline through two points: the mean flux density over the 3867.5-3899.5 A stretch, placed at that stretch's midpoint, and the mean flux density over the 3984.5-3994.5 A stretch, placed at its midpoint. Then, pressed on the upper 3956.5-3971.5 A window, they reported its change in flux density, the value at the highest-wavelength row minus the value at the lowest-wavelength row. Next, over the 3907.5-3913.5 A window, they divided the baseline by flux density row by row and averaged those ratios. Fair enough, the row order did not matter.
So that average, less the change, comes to 80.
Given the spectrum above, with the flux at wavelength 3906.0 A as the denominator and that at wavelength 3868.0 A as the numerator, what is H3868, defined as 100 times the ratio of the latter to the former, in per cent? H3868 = 131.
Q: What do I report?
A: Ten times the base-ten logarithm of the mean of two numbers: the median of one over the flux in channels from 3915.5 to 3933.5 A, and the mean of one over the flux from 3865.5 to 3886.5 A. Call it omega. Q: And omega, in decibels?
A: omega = -19.5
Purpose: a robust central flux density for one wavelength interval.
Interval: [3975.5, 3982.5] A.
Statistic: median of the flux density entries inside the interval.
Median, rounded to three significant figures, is 152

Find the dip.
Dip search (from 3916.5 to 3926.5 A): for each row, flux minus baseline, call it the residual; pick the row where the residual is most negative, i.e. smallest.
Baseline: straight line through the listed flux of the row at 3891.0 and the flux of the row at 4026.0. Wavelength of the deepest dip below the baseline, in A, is 3921.0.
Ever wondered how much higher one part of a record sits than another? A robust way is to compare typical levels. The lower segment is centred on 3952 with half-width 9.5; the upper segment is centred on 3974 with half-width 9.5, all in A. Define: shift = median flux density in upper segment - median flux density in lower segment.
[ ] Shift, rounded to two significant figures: -39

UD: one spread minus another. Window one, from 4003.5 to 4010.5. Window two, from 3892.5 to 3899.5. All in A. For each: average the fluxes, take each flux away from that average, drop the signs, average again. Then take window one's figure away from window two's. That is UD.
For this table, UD -10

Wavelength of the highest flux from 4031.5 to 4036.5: 4036.0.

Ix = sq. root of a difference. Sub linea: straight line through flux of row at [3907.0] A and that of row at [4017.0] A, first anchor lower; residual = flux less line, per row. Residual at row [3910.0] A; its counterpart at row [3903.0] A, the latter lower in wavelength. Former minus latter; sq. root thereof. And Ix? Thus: 4.8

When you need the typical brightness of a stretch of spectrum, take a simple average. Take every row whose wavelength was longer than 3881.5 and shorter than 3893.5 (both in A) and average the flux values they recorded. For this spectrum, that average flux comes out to 101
